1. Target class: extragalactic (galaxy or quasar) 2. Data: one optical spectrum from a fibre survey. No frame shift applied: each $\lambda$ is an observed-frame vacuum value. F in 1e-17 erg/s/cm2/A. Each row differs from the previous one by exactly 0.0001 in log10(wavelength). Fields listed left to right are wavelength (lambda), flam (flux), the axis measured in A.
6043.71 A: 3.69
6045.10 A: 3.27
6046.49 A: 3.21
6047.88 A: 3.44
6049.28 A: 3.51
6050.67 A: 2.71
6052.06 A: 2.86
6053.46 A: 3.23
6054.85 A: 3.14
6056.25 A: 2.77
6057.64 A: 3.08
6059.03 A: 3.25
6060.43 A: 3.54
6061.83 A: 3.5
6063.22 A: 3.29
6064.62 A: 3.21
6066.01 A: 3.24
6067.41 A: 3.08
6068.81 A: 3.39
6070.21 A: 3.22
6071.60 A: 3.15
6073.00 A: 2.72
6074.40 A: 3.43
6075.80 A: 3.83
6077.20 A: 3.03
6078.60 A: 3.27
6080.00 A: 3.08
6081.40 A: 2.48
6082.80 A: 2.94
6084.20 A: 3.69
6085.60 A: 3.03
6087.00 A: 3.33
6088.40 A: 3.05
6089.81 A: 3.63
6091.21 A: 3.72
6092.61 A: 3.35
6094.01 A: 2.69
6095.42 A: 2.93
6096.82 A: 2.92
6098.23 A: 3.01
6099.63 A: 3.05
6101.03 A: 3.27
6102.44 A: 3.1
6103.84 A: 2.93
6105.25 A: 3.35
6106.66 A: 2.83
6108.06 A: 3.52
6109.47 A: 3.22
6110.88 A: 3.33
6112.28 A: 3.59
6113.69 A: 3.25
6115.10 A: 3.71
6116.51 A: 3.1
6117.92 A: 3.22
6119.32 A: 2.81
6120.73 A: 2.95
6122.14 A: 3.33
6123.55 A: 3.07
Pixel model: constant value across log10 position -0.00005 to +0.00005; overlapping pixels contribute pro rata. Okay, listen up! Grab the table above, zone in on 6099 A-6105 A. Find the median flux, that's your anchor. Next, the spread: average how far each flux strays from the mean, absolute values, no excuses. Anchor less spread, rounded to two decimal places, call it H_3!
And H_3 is 2.98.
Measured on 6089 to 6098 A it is 2.78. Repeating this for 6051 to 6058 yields 2.92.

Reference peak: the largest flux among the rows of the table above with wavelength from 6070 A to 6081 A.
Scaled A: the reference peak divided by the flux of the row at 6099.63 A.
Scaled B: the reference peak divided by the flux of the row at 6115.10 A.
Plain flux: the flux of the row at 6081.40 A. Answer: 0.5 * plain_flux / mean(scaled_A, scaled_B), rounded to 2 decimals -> 1.08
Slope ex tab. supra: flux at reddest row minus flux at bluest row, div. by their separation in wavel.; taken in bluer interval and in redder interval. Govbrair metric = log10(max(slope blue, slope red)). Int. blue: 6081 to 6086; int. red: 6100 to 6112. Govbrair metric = -0.88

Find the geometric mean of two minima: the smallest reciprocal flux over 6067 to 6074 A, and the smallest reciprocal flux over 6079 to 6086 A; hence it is 0.283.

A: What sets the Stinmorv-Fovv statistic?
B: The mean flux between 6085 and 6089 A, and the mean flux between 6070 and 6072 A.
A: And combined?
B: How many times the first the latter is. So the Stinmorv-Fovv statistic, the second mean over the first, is 1.02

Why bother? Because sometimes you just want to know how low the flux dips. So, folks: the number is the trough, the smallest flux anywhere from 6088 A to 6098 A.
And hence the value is 2.69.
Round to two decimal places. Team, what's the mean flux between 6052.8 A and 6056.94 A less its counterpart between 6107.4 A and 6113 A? -0.37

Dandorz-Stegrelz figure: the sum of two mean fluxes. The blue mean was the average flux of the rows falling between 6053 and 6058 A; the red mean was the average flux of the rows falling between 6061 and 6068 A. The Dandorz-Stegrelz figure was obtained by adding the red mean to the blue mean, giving 6.32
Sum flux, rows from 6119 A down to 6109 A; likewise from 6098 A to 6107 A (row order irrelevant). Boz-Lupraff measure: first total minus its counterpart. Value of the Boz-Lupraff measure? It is 1.9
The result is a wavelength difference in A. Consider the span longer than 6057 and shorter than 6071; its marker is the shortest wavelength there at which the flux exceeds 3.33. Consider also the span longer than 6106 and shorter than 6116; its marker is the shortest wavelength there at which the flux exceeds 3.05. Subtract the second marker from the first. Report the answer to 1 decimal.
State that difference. -47.6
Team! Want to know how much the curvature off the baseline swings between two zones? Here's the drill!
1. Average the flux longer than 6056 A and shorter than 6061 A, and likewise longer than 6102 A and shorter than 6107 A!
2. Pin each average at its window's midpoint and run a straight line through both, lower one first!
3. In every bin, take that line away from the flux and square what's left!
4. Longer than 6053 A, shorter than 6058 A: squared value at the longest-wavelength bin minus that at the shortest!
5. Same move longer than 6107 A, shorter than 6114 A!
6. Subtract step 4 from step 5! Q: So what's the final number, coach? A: -0.18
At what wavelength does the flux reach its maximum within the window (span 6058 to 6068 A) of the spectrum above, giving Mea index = 6060.43 A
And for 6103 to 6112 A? 6108.06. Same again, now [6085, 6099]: 6091.21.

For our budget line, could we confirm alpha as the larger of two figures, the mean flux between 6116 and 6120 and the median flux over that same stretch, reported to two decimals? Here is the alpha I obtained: 3.10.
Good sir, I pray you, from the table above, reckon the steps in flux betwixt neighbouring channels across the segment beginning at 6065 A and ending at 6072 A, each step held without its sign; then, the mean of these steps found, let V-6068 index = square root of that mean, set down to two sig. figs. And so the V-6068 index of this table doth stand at 0.42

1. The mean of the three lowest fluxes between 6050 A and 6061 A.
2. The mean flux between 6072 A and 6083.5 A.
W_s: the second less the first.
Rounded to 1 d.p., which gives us 0.3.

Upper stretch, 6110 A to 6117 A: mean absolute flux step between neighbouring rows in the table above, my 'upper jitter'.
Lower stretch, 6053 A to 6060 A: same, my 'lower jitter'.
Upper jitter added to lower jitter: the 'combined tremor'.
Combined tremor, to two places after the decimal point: 0.65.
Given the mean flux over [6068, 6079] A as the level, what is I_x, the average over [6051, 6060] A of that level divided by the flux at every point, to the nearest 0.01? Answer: 1.07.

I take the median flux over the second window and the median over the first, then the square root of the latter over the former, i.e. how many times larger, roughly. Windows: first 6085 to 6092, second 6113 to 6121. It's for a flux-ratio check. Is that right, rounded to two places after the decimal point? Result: 1.03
